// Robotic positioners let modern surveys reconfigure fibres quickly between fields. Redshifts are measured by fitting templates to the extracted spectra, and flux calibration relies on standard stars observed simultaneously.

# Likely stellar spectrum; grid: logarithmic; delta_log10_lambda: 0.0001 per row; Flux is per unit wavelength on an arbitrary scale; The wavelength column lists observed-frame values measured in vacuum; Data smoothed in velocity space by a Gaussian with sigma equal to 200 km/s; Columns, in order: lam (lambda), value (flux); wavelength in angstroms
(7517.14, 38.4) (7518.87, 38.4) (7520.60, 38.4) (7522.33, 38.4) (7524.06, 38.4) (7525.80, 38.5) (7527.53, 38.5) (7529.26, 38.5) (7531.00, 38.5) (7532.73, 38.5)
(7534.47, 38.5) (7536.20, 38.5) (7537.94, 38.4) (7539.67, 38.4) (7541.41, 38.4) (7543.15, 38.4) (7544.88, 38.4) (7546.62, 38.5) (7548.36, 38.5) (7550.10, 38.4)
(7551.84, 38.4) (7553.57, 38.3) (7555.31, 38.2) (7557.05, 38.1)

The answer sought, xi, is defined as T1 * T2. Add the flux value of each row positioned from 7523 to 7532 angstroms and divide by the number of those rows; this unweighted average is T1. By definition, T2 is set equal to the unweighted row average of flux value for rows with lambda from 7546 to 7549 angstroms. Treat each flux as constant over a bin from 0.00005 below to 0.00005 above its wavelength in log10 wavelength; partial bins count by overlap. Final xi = 1481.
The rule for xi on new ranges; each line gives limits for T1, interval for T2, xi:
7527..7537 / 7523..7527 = 1480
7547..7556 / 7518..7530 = 1475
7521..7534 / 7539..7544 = 1477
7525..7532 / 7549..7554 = 1477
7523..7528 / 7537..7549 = 1478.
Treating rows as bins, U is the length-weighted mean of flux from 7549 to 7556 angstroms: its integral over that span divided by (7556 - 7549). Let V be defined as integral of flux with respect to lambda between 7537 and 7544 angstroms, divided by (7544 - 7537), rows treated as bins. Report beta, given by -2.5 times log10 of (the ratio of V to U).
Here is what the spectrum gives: -0.0002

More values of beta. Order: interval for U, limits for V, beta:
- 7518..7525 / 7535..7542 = -0.0013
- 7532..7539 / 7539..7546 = 0.0025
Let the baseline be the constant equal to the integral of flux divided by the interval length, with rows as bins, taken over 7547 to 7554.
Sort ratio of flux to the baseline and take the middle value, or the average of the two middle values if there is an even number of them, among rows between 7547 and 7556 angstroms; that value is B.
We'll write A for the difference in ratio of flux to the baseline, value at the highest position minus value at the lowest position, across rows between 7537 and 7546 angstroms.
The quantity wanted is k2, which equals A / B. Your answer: 0.0000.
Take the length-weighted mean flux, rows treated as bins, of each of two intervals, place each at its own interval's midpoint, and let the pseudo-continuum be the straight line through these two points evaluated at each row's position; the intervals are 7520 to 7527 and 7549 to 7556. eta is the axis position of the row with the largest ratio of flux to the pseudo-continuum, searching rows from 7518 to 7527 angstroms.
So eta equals 7525.80 angstroms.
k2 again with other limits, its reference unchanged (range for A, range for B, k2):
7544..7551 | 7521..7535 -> 0.0000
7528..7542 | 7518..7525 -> -0.0026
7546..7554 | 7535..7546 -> -0.0052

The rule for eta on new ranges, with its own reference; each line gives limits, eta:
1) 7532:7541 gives 7536.20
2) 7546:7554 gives 7548.36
